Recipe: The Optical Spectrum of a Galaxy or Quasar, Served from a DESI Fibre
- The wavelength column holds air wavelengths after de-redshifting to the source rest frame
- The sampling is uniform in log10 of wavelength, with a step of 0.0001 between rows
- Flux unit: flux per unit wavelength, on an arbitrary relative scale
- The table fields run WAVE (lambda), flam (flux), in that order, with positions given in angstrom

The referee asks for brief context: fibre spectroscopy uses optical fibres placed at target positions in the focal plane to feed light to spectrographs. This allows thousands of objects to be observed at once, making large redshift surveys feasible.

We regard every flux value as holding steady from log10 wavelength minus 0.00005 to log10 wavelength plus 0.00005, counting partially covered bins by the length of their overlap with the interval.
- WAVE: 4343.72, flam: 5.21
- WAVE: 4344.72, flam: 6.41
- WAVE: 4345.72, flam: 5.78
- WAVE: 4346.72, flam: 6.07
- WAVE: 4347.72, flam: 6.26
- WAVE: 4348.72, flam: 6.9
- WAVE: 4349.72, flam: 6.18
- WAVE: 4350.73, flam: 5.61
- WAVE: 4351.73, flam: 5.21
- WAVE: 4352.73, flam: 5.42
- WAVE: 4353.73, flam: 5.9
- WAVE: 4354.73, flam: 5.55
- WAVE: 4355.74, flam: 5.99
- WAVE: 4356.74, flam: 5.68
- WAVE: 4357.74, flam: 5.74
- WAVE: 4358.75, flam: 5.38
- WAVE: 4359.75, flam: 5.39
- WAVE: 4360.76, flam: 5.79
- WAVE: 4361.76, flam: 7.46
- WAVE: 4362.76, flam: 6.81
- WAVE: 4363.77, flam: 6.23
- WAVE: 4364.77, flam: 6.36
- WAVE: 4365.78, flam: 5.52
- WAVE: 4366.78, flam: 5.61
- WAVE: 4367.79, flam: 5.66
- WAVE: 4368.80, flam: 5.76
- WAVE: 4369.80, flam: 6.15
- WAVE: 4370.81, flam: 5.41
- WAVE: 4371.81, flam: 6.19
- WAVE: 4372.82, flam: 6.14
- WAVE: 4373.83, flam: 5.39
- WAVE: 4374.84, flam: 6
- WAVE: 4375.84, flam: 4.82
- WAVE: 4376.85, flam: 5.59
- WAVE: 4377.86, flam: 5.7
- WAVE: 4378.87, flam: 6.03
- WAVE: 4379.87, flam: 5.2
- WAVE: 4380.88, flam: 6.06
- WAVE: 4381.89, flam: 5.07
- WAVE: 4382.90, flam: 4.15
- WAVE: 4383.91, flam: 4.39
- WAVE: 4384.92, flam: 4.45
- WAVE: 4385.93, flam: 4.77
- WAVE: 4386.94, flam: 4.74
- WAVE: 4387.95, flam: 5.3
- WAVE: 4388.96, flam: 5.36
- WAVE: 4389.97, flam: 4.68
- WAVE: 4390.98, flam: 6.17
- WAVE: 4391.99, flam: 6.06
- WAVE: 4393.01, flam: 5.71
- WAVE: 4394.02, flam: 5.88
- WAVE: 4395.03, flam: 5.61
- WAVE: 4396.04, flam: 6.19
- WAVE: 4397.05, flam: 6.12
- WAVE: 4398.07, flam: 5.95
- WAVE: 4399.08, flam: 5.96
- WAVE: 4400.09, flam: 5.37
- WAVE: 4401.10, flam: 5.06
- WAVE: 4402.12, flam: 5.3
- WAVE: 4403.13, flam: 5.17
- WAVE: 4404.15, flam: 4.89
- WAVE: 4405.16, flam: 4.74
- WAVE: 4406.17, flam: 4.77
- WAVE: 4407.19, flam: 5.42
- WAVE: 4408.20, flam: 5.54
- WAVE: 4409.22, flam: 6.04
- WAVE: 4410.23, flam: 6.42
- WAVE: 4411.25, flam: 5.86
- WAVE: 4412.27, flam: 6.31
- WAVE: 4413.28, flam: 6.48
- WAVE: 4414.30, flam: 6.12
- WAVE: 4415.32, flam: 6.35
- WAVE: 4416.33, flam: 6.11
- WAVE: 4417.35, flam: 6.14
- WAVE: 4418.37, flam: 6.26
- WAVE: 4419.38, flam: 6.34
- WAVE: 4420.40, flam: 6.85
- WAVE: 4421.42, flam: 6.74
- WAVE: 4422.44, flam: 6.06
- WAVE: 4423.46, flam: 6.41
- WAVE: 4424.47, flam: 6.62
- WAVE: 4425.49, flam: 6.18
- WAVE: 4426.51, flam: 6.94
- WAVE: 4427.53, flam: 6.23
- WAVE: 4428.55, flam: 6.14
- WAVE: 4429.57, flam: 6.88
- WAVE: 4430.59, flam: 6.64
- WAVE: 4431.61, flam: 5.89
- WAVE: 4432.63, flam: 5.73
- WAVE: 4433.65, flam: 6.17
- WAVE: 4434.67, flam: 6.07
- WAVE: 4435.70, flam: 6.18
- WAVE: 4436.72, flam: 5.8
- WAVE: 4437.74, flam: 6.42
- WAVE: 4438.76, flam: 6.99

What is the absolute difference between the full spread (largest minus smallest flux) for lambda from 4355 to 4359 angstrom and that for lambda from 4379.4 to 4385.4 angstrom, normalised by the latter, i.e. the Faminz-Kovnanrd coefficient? 0.68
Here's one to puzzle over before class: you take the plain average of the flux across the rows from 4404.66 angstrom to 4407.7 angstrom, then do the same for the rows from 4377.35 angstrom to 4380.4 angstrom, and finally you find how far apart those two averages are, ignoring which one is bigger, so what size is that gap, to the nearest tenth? 0.7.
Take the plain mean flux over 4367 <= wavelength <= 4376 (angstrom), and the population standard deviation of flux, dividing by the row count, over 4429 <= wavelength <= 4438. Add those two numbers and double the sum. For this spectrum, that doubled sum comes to 12.2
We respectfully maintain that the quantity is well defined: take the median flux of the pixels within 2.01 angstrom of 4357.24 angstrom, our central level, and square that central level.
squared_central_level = 33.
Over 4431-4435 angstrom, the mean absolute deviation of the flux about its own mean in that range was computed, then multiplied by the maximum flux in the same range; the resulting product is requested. 1.0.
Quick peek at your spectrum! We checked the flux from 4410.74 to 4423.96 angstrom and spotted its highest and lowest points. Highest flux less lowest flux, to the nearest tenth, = 1.0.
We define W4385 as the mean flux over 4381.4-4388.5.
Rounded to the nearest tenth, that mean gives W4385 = 4.7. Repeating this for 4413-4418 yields 6.2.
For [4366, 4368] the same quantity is 5.6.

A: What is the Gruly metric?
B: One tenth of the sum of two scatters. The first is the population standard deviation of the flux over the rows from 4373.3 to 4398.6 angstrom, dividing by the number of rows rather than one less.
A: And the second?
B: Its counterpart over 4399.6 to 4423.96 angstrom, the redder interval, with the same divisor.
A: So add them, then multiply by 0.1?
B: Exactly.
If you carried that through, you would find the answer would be 0.124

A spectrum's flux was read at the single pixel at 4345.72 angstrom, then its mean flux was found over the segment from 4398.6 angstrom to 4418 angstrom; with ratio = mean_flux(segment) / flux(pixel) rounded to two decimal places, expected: 0.98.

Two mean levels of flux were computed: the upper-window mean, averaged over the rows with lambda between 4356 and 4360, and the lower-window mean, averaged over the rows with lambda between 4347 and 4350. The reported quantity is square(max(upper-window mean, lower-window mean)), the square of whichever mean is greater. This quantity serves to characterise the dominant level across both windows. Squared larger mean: 41.6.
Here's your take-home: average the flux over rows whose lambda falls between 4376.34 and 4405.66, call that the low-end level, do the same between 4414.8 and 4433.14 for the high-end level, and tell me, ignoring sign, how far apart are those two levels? 1.0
